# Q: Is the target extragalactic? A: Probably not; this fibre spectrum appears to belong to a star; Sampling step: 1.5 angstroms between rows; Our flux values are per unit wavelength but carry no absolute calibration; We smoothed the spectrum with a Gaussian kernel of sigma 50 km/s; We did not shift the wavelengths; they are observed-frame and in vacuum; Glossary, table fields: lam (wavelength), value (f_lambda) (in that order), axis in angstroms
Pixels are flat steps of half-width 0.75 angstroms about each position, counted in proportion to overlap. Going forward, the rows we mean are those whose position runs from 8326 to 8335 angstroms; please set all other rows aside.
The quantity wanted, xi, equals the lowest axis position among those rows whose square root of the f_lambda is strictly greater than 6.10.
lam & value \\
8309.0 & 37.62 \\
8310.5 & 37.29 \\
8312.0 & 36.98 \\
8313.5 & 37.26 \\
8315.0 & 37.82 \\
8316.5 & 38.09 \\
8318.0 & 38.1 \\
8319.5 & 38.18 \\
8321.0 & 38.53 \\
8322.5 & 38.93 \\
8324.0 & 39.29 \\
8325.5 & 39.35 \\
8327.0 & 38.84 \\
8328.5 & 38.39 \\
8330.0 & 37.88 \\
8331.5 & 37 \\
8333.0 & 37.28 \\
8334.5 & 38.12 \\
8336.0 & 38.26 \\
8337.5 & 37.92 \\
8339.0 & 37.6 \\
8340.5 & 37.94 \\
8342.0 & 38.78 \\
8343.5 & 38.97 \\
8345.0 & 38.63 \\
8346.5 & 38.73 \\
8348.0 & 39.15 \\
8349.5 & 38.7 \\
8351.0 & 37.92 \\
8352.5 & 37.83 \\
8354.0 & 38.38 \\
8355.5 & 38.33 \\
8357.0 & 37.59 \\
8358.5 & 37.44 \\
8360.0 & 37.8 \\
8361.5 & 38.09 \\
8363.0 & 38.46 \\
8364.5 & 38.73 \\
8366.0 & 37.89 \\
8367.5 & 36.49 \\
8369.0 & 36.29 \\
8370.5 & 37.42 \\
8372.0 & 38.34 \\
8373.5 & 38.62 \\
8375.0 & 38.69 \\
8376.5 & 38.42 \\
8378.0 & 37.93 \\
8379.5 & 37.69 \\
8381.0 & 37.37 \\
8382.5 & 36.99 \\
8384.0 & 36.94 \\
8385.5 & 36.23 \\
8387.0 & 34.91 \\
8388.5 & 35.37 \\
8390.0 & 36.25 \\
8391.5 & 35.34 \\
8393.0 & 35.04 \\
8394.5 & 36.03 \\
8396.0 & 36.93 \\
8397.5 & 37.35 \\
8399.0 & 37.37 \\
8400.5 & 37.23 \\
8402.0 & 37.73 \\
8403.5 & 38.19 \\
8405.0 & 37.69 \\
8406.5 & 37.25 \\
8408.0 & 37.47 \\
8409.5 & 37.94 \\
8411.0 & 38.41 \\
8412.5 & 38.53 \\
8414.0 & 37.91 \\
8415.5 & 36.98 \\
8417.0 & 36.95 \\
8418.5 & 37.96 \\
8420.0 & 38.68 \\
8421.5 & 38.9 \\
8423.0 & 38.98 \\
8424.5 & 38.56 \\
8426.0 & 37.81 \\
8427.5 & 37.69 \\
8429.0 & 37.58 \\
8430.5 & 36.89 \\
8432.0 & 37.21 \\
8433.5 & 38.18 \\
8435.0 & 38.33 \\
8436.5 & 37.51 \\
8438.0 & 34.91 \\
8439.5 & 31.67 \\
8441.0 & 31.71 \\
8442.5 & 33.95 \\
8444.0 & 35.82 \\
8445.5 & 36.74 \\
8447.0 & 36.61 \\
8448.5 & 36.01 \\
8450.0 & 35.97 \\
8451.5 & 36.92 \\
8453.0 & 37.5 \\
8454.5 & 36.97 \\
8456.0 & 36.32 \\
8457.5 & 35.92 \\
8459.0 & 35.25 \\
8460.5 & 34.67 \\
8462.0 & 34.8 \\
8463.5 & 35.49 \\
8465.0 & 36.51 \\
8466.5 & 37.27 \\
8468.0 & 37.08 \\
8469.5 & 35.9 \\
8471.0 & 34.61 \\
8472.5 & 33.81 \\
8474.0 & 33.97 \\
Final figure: 8327.0 angstroms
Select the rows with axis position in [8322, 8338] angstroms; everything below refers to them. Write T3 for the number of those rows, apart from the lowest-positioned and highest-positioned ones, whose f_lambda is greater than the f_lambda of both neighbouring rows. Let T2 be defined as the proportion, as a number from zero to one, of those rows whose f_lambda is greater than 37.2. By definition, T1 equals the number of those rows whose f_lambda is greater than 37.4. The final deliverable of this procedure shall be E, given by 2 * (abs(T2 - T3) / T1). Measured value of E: 0.24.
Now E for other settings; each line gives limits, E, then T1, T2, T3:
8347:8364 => 0.00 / 11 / 1.00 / 1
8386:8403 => 3.27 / 1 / 0.36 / 2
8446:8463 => 1.82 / 1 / 0.09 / 1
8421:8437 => 0.24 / 9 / 0.91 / 2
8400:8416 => 0.27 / 8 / 0.91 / 2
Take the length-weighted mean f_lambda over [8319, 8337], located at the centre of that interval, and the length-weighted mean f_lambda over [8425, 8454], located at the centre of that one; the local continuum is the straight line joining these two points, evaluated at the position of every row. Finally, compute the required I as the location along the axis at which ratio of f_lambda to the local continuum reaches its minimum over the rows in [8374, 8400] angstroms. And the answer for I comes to 8387.0 angstroms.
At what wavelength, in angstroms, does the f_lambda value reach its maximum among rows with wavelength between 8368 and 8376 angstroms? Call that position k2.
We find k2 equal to 8375.0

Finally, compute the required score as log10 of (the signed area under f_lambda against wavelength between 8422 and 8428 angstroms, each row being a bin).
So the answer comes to 2.36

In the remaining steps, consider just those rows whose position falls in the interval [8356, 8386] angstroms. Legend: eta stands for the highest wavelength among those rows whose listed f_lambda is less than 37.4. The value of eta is 8385.5 angstroms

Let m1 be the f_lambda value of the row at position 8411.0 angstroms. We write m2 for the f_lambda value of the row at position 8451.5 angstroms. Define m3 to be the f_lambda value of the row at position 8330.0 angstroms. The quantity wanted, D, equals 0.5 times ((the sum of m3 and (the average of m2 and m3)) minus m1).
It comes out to 18.4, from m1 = 38.41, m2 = 36.92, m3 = 37.88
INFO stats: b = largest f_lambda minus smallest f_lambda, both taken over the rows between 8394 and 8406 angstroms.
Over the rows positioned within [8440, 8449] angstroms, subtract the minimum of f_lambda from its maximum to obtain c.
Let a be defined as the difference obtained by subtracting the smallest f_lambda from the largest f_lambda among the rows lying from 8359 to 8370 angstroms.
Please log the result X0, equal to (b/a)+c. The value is 5.92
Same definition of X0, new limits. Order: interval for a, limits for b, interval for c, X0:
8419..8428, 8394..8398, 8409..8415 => 1.64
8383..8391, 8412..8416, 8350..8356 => 1.31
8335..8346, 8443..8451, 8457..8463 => 1.92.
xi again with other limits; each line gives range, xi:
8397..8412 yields 8397.5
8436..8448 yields 8436.5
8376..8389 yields 8376.5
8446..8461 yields 8453.0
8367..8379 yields 8370.5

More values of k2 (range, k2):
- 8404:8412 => 8411.0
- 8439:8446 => 8445.5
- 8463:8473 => 8466.5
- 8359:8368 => 8364.5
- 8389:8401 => 8399.0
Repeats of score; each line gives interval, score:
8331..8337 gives 2.35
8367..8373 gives 2.35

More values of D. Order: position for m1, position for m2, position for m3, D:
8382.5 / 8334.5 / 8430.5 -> 18.7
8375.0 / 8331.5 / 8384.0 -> 17.6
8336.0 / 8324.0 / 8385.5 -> 17.9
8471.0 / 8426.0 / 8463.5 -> 18.8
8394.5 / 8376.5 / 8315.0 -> 20.0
